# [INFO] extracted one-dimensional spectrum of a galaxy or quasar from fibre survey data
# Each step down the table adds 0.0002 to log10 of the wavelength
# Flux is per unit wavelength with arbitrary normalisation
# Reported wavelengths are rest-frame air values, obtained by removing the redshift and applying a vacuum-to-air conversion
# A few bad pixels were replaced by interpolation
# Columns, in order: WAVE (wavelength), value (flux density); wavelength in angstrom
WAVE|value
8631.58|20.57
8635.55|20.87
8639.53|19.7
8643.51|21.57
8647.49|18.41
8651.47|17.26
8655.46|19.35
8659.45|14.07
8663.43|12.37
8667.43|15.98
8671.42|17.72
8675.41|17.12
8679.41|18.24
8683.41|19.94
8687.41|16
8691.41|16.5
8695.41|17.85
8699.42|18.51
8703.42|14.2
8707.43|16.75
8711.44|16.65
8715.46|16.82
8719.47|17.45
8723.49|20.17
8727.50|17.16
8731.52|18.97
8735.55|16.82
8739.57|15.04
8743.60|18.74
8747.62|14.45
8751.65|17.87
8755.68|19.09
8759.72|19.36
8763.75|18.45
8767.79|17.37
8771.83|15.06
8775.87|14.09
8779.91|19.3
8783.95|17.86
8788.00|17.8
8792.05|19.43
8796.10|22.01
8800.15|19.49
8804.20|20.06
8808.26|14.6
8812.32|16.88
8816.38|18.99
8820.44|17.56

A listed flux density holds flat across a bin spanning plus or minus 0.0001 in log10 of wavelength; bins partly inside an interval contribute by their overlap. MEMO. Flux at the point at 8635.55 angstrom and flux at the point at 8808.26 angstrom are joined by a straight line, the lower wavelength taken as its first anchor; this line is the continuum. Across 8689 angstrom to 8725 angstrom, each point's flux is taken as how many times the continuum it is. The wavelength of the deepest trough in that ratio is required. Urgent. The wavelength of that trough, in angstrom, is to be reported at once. 8703.42 angstrom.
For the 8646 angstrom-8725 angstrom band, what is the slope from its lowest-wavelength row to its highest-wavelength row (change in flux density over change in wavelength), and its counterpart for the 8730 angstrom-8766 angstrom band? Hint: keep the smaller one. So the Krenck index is -0.016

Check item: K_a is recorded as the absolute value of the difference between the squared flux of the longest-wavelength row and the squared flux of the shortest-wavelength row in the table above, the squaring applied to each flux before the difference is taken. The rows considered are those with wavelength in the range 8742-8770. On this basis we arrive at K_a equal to 49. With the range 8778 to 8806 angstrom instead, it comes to 30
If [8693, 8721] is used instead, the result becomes 14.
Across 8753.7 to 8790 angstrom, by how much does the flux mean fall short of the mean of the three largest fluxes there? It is 1.7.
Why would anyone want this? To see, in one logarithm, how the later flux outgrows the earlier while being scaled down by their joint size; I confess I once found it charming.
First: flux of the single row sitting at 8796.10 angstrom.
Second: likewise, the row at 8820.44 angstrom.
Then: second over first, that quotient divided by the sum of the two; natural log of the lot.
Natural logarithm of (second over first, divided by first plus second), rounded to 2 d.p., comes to -3.90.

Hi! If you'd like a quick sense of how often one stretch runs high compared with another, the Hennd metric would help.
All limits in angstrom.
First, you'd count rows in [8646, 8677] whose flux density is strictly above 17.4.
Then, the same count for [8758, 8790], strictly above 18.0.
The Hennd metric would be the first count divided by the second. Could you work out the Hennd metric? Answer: 1.0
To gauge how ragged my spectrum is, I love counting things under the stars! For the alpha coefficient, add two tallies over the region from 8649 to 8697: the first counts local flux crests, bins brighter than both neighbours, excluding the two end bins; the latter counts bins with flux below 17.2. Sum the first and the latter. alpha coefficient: 9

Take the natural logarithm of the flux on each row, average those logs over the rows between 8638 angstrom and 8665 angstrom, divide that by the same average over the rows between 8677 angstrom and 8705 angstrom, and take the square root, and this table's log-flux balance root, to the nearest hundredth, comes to 1.00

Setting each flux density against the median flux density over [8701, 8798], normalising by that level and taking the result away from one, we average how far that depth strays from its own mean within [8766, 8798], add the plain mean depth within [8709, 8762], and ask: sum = 0.10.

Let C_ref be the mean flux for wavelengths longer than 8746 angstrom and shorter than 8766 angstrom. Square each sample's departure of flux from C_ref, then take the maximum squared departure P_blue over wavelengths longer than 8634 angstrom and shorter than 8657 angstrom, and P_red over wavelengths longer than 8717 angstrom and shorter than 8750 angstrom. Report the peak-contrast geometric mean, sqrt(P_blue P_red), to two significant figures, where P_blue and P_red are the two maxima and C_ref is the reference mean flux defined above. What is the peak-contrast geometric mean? 13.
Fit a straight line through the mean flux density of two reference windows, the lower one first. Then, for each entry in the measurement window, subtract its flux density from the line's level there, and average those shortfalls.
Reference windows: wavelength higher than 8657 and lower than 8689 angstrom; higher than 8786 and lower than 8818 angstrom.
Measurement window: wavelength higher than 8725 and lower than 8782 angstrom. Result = 0.5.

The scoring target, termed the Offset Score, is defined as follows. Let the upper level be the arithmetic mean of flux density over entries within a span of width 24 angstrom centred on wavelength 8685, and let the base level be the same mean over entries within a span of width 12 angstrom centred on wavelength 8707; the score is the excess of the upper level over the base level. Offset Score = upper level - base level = 1.7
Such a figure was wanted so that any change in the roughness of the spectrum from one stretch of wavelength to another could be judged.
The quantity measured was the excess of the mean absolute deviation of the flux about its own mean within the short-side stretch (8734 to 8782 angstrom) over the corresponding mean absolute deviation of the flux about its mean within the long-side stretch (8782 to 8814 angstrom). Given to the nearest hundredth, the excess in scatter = -0.03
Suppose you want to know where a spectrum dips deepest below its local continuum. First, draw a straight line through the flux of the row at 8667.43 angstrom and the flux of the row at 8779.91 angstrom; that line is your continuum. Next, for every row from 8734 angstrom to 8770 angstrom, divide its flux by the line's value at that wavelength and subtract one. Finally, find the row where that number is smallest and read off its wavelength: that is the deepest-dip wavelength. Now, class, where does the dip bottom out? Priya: 8747.62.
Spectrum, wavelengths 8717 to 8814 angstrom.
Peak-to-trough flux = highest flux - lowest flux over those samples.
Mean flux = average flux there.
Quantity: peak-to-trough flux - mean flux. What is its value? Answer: -9.9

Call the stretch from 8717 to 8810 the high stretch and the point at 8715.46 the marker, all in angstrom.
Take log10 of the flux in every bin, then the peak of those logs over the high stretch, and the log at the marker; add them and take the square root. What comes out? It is 1.603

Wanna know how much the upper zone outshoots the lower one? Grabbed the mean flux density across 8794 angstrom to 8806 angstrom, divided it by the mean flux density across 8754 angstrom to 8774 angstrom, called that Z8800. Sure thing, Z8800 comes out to 1.15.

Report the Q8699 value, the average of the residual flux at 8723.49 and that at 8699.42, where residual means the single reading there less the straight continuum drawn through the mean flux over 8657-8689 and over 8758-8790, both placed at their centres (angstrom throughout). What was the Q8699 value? 2.5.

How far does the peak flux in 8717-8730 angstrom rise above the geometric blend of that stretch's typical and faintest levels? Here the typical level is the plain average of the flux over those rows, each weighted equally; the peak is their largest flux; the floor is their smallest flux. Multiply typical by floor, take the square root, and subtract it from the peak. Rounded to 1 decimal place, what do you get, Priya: 2.5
